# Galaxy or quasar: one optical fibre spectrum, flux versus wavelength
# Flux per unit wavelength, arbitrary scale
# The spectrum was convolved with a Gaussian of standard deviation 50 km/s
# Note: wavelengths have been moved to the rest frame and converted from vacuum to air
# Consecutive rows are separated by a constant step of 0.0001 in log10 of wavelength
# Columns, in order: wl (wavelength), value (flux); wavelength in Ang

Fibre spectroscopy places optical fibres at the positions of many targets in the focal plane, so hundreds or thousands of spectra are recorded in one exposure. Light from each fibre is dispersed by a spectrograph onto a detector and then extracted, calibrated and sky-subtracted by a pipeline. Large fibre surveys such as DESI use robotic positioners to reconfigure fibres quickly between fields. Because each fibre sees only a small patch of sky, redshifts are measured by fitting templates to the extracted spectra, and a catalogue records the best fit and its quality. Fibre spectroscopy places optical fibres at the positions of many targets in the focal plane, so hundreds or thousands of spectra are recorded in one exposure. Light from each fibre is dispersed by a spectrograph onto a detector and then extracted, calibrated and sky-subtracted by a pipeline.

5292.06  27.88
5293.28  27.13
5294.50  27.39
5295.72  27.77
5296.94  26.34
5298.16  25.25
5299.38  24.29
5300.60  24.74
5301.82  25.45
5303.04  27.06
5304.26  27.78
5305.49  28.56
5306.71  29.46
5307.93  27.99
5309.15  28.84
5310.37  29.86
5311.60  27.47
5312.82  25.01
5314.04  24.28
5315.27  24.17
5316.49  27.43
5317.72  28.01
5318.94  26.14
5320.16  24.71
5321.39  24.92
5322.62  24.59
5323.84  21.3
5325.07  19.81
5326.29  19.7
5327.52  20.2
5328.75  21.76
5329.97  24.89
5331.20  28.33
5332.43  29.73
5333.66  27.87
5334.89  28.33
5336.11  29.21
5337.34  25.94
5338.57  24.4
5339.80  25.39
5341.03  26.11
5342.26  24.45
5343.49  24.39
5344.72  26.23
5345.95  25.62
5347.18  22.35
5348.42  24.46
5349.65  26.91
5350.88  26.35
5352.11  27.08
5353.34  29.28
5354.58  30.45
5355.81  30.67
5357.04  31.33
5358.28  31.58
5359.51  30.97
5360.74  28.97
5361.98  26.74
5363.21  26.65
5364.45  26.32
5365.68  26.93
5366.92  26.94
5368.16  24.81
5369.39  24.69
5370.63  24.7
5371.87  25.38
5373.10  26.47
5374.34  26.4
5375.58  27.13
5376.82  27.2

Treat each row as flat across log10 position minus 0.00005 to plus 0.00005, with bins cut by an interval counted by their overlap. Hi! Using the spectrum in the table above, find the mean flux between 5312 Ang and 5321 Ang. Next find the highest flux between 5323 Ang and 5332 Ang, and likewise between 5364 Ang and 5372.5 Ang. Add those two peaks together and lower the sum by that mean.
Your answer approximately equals 29.6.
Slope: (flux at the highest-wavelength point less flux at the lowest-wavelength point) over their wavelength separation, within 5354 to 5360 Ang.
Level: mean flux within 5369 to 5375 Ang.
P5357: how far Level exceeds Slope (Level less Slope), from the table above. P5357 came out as 25.4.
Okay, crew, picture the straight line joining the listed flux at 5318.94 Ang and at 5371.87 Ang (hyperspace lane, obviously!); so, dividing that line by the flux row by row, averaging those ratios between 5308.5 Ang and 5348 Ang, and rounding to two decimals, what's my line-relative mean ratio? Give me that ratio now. 1.04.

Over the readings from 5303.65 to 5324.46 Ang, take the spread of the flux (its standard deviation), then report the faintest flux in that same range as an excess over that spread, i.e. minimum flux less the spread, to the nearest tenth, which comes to 19.0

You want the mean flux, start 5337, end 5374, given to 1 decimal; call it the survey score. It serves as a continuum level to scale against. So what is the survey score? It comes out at 26.8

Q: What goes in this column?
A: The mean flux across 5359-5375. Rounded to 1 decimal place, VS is 26.6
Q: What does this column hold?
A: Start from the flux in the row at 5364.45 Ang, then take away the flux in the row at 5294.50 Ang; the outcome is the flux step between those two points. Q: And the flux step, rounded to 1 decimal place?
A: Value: -1.1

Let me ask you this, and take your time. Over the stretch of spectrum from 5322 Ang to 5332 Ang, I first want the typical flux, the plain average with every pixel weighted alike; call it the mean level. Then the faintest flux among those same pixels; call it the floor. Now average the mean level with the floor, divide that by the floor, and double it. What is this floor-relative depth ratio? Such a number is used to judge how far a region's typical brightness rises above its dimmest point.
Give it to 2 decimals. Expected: 2.15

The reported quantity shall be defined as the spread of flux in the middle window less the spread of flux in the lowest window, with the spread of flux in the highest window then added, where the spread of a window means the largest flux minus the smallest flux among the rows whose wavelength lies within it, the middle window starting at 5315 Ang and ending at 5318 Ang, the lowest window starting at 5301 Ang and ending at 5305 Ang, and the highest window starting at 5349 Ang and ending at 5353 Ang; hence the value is 2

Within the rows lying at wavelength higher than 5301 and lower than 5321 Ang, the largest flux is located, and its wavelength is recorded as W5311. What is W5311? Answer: 5310.37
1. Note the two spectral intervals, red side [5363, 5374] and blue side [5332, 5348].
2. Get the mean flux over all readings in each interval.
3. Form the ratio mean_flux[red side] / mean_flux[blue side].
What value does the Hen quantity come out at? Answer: 0.99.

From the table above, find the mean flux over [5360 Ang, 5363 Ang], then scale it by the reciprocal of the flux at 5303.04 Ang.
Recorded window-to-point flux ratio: 1.03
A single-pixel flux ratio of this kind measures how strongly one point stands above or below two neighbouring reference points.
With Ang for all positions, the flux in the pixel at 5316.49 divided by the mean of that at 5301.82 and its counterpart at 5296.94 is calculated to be 1.06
